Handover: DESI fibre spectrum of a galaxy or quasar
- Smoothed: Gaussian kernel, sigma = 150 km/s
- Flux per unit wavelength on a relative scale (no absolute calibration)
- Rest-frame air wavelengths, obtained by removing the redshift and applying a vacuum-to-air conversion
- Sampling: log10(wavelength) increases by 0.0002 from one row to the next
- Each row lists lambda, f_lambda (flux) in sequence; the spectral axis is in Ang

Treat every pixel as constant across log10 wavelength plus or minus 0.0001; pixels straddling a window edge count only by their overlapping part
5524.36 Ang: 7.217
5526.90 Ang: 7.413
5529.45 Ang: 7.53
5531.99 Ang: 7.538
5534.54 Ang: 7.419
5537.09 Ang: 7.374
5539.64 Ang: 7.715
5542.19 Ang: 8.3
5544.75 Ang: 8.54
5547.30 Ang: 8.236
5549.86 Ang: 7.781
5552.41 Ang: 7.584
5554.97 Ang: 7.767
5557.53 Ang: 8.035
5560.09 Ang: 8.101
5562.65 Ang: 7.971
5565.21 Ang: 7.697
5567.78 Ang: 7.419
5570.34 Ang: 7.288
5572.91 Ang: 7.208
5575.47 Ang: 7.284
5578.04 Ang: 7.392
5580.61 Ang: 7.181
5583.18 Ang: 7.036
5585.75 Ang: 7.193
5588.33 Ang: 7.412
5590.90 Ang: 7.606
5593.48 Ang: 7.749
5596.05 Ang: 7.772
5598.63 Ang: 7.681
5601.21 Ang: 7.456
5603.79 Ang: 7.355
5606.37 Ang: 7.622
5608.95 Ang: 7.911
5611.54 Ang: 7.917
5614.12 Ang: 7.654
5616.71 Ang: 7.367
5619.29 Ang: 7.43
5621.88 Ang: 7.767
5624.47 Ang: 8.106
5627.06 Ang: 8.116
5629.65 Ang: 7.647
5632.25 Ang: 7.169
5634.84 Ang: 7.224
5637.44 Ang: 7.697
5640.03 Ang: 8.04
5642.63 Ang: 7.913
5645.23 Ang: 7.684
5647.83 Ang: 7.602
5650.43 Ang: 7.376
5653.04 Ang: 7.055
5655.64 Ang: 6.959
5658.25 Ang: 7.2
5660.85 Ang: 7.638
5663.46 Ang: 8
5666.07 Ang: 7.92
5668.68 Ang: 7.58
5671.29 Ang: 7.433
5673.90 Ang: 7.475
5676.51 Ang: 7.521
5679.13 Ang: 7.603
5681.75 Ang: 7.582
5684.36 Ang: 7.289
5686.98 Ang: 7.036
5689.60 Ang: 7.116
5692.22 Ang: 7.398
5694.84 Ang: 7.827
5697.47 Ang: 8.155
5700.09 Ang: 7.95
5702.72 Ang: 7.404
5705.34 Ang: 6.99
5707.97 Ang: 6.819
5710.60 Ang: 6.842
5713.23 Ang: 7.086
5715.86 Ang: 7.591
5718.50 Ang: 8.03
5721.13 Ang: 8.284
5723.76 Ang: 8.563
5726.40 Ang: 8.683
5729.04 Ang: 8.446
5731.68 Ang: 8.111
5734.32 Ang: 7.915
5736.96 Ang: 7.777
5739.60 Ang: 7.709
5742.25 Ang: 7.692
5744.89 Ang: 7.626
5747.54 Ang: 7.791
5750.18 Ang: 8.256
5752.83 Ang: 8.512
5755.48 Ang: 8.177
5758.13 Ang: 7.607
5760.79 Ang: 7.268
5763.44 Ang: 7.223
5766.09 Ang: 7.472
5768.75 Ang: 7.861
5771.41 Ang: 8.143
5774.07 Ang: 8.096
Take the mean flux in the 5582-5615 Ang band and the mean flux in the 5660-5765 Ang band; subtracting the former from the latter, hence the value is 0.1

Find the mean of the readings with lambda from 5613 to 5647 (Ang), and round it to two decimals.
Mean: 7.68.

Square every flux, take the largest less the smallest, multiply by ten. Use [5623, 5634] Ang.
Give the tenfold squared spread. 145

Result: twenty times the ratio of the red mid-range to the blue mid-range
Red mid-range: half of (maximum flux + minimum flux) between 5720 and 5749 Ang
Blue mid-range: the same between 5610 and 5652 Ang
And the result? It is 21.3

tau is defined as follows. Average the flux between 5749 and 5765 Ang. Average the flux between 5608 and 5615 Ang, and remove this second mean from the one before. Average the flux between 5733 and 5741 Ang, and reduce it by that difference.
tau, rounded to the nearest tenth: 7.8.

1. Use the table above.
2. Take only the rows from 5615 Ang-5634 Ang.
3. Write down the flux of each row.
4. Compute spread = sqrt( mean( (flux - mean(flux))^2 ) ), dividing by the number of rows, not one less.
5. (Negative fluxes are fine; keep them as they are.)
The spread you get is 0.34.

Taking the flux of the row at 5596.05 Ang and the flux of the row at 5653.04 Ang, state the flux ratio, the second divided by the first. 0.91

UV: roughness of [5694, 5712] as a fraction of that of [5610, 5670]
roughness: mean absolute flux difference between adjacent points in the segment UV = 1.09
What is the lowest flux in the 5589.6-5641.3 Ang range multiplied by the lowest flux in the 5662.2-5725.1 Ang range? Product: 48.9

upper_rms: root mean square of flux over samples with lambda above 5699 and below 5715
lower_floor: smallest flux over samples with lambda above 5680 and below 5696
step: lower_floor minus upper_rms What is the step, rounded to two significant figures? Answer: -0.16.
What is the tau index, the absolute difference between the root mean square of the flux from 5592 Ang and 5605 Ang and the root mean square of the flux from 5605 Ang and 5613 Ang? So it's 0.21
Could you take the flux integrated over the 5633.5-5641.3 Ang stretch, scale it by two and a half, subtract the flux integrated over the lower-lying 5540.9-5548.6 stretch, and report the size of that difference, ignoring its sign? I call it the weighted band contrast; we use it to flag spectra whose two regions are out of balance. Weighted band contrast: 85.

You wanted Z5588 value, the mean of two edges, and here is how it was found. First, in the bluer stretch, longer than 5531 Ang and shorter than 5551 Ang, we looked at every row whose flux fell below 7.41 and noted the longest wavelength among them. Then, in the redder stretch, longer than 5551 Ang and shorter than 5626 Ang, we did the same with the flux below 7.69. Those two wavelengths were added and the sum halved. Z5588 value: 5578.2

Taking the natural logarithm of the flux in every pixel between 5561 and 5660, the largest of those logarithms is 2.09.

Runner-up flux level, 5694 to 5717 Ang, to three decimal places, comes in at 7.950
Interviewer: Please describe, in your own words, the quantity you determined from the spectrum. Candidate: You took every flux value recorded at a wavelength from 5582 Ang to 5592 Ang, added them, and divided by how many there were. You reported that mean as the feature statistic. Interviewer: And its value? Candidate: 7.31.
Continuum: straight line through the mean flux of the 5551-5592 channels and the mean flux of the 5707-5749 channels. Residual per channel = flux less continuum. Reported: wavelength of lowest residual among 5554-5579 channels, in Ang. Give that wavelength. 5572.91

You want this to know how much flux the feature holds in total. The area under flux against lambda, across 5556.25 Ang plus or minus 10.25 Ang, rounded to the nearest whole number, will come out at 162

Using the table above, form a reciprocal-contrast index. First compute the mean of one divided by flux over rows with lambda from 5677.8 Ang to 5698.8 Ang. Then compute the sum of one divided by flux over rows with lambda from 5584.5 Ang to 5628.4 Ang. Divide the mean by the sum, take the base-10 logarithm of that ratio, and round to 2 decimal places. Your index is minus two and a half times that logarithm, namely 3.05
